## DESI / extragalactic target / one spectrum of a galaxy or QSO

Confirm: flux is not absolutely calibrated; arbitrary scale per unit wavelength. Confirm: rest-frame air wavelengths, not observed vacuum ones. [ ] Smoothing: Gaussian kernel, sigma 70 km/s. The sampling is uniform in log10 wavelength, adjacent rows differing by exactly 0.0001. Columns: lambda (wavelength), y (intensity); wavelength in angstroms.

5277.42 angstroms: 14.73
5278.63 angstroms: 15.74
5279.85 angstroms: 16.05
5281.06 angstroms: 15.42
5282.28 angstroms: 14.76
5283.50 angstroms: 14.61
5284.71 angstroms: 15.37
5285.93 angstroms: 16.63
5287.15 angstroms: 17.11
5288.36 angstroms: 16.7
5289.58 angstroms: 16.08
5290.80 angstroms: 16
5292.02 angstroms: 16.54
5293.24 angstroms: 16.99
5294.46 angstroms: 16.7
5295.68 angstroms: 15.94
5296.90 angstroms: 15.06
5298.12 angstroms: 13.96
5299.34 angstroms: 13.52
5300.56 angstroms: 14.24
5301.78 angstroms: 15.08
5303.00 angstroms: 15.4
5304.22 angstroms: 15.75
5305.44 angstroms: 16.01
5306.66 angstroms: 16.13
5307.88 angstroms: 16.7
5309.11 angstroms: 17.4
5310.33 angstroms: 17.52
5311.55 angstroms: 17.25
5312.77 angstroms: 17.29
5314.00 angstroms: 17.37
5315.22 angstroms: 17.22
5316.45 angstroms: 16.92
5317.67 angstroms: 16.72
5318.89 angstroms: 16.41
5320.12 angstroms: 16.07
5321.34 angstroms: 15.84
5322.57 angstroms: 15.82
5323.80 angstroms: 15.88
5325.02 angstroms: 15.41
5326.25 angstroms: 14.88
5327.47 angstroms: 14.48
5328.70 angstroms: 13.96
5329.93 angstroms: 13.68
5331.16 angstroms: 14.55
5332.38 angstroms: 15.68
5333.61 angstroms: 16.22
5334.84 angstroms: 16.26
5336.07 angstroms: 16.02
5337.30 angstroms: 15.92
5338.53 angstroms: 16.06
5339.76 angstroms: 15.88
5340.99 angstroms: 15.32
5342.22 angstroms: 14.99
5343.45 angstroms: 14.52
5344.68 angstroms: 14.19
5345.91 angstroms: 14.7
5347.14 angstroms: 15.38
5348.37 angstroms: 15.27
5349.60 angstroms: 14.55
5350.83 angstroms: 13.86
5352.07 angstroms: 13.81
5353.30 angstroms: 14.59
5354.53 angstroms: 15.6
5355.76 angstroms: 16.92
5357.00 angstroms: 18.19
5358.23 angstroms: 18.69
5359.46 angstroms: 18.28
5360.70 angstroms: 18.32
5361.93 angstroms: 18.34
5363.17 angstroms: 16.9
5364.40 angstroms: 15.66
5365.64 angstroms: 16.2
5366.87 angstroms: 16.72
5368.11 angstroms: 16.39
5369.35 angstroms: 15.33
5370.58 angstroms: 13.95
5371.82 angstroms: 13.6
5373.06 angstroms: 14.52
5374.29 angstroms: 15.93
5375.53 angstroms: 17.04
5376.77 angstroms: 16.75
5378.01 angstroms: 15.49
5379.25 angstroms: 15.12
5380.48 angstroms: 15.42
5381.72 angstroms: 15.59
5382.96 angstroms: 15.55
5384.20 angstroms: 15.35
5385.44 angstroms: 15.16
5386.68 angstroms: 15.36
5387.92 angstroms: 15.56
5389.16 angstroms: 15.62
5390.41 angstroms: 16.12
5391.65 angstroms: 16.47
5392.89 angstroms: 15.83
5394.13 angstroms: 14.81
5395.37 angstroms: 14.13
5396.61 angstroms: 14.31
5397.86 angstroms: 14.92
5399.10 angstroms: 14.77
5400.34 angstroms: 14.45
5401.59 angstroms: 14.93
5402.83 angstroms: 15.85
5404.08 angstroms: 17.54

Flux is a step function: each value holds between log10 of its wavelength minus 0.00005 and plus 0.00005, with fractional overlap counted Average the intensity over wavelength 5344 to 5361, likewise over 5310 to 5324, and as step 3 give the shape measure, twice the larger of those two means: 33.4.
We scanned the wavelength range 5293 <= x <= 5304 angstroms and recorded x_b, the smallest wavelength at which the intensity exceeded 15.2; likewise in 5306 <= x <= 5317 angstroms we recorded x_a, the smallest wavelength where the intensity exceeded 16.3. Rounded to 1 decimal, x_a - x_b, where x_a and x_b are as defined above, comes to 14.6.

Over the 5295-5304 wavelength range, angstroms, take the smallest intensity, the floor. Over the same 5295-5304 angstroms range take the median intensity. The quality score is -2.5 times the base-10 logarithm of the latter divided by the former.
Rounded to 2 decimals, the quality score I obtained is -0.12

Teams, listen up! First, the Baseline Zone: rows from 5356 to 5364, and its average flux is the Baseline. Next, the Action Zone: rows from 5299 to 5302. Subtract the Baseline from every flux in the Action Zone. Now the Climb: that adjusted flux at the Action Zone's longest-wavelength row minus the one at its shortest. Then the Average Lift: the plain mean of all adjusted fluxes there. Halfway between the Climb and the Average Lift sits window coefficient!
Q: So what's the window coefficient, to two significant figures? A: -1.1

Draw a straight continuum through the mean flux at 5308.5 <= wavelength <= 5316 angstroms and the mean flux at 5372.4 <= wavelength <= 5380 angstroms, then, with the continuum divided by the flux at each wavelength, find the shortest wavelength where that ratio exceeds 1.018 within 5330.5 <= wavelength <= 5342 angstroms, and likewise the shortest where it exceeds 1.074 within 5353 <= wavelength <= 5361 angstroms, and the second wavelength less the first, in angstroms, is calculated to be 22.1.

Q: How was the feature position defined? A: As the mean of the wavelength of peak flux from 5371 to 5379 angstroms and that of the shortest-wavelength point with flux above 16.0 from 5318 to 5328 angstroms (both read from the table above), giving 5347.2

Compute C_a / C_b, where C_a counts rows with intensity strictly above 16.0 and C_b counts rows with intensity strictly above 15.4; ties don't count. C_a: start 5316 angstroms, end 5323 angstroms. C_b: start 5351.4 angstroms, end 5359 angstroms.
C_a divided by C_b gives 1.0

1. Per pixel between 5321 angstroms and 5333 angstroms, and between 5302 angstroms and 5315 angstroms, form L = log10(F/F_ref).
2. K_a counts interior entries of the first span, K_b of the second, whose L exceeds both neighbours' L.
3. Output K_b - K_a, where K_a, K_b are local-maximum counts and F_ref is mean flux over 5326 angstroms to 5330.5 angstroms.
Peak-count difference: 0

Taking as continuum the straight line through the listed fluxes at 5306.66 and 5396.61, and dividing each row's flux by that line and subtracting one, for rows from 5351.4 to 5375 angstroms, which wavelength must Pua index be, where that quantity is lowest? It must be 5352.07 angstroms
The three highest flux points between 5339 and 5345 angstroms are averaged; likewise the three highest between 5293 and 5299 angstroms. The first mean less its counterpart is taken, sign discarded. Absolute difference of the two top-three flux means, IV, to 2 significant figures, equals 1.1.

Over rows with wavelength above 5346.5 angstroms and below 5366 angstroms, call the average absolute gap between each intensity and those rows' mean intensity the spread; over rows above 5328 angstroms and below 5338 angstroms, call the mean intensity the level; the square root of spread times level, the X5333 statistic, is 4.72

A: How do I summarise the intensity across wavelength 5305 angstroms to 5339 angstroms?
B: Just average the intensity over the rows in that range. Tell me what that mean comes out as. 16.1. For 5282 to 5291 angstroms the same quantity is 15.9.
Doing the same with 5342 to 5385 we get 15.8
